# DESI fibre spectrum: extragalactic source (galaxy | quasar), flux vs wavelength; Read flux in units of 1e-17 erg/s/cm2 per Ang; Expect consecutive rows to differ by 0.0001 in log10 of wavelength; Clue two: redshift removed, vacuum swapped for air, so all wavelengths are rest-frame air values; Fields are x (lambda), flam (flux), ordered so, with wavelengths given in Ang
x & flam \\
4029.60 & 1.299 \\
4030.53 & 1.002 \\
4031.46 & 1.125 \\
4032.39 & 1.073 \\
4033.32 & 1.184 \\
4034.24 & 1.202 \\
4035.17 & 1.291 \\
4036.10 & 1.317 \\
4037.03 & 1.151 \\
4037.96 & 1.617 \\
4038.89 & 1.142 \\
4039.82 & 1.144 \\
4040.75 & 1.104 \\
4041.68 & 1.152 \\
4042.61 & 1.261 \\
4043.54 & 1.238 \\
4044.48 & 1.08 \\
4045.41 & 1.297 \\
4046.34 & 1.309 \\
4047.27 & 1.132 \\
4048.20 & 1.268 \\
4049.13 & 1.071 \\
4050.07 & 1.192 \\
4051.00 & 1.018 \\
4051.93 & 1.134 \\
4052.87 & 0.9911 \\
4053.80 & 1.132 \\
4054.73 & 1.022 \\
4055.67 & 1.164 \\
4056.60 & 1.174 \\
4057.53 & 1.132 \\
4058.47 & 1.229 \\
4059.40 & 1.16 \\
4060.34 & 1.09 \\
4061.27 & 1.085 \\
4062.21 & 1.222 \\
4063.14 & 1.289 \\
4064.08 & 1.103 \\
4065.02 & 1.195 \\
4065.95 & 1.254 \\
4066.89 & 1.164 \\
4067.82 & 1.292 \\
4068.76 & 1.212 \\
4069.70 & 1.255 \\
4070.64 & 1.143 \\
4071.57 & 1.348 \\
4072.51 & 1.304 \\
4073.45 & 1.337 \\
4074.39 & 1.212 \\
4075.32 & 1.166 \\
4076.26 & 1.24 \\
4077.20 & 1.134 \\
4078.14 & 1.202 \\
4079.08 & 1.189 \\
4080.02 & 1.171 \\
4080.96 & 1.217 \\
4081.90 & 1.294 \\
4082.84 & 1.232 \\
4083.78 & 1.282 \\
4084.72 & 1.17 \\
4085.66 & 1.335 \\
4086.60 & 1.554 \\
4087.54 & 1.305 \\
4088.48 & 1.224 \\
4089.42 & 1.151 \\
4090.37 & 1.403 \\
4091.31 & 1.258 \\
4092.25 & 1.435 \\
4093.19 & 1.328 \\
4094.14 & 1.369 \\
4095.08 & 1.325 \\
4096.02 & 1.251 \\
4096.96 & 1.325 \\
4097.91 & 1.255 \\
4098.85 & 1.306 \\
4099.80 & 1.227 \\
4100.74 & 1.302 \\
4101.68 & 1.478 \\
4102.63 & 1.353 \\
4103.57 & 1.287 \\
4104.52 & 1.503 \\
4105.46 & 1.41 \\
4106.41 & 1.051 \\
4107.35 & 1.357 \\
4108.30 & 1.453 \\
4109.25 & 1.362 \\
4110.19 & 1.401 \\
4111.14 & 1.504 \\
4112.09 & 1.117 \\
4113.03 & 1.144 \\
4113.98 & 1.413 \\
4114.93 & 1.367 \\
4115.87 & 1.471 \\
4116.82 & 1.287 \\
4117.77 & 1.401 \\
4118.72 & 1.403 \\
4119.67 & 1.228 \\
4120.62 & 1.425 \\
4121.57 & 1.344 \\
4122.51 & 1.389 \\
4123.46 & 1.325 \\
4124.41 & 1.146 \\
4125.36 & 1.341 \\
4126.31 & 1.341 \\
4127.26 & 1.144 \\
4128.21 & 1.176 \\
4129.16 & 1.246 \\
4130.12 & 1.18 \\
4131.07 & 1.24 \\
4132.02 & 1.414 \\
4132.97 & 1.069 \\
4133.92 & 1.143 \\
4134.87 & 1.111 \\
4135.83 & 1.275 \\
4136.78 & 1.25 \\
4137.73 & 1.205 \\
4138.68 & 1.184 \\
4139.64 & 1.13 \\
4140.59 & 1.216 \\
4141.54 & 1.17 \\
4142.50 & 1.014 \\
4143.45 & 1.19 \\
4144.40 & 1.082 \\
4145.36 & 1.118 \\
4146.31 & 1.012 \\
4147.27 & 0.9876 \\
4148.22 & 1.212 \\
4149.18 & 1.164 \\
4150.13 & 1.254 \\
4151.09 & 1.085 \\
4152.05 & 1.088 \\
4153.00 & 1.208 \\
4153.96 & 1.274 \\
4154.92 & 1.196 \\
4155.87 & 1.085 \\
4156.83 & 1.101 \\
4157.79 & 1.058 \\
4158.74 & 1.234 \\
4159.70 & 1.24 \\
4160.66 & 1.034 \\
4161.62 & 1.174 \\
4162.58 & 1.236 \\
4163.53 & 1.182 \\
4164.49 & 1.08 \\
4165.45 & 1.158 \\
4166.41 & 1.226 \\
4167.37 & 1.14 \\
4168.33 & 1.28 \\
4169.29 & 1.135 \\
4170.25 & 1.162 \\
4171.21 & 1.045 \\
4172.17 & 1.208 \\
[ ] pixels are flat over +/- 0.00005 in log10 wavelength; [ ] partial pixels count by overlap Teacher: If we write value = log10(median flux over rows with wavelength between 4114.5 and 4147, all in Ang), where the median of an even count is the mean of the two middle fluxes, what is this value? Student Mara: 0.087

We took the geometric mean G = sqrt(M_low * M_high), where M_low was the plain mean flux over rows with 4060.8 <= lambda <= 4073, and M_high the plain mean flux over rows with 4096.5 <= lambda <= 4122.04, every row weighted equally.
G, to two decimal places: 1.28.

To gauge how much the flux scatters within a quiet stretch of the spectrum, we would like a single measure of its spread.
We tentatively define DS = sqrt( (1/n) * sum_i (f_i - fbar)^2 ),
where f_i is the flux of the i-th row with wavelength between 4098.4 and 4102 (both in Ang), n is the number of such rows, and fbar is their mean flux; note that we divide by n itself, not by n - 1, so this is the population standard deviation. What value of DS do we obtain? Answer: 0.092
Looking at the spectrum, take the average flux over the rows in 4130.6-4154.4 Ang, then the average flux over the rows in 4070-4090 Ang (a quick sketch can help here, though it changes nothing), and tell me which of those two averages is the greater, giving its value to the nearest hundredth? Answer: 1.25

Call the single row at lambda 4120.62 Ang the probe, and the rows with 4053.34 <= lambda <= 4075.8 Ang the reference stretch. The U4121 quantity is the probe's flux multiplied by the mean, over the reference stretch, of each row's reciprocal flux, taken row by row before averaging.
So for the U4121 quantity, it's 1.20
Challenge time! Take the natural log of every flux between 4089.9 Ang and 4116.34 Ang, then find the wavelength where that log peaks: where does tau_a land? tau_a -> 4111.14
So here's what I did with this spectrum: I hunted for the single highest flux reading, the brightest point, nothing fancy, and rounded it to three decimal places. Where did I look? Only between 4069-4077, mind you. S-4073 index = 1.348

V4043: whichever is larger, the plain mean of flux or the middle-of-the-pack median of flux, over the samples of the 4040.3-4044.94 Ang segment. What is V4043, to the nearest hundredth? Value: 1.17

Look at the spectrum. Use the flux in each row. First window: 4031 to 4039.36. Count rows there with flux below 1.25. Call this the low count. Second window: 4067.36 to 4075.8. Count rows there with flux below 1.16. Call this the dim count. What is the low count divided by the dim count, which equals 6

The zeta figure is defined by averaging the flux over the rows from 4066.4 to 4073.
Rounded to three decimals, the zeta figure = 1.245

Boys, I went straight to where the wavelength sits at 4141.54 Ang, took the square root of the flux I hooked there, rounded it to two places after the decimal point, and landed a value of 1.08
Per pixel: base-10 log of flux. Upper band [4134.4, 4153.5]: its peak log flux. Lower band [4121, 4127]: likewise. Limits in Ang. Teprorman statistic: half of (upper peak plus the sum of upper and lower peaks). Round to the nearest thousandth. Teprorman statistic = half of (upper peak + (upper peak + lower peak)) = 0.177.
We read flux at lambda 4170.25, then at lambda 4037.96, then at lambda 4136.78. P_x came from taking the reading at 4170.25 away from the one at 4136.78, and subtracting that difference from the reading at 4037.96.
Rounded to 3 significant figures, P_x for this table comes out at 1.53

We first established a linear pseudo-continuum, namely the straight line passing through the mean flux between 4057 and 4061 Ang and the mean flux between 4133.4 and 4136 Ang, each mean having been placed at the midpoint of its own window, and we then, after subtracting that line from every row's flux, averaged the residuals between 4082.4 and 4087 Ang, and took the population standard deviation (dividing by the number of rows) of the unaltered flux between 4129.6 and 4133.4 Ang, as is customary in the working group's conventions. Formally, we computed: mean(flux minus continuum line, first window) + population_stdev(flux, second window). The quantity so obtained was 0.28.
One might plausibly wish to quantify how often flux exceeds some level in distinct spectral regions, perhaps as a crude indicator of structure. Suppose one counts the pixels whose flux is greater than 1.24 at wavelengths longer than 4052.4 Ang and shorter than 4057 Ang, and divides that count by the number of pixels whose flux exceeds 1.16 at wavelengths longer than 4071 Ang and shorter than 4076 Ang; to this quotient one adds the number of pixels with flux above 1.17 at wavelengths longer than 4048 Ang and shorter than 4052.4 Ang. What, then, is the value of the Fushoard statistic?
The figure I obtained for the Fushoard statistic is 2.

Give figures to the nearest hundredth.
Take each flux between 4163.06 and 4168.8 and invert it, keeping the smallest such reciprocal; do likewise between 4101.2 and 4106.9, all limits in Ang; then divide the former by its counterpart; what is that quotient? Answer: 1.17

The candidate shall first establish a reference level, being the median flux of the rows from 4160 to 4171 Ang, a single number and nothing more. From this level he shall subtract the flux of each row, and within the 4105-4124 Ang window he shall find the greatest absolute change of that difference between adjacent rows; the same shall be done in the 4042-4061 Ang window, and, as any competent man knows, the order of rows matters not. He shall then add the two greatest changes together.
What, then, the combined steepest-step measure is 0.60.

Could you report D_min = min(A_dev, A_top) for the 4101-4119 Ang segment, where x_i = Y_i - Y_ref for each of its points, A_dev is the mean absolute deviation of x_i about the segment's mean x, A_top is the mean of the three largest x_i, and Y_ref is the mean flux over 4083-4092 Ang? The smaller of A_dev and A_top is 0.09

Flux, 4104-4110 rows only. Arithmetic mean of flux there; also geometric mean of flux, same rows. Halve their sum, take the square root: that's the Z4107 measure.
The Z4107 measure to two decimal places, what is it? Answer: 1.16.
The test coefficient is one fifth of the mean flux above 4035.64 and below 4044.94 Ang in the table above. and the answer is 0.244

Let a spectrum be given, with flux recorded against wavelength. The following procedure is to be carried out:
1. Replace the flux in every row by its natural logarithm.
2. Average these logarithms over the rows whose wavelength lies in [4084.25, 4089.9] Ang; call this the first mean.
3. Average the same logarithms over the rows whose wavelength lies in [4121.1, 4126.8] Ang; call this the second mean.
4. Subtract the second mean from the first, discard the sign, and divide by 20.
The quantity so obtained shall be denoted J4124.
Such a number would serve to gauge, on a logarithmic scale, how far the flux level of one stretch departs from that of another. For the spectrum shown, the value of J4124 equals 0.0011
